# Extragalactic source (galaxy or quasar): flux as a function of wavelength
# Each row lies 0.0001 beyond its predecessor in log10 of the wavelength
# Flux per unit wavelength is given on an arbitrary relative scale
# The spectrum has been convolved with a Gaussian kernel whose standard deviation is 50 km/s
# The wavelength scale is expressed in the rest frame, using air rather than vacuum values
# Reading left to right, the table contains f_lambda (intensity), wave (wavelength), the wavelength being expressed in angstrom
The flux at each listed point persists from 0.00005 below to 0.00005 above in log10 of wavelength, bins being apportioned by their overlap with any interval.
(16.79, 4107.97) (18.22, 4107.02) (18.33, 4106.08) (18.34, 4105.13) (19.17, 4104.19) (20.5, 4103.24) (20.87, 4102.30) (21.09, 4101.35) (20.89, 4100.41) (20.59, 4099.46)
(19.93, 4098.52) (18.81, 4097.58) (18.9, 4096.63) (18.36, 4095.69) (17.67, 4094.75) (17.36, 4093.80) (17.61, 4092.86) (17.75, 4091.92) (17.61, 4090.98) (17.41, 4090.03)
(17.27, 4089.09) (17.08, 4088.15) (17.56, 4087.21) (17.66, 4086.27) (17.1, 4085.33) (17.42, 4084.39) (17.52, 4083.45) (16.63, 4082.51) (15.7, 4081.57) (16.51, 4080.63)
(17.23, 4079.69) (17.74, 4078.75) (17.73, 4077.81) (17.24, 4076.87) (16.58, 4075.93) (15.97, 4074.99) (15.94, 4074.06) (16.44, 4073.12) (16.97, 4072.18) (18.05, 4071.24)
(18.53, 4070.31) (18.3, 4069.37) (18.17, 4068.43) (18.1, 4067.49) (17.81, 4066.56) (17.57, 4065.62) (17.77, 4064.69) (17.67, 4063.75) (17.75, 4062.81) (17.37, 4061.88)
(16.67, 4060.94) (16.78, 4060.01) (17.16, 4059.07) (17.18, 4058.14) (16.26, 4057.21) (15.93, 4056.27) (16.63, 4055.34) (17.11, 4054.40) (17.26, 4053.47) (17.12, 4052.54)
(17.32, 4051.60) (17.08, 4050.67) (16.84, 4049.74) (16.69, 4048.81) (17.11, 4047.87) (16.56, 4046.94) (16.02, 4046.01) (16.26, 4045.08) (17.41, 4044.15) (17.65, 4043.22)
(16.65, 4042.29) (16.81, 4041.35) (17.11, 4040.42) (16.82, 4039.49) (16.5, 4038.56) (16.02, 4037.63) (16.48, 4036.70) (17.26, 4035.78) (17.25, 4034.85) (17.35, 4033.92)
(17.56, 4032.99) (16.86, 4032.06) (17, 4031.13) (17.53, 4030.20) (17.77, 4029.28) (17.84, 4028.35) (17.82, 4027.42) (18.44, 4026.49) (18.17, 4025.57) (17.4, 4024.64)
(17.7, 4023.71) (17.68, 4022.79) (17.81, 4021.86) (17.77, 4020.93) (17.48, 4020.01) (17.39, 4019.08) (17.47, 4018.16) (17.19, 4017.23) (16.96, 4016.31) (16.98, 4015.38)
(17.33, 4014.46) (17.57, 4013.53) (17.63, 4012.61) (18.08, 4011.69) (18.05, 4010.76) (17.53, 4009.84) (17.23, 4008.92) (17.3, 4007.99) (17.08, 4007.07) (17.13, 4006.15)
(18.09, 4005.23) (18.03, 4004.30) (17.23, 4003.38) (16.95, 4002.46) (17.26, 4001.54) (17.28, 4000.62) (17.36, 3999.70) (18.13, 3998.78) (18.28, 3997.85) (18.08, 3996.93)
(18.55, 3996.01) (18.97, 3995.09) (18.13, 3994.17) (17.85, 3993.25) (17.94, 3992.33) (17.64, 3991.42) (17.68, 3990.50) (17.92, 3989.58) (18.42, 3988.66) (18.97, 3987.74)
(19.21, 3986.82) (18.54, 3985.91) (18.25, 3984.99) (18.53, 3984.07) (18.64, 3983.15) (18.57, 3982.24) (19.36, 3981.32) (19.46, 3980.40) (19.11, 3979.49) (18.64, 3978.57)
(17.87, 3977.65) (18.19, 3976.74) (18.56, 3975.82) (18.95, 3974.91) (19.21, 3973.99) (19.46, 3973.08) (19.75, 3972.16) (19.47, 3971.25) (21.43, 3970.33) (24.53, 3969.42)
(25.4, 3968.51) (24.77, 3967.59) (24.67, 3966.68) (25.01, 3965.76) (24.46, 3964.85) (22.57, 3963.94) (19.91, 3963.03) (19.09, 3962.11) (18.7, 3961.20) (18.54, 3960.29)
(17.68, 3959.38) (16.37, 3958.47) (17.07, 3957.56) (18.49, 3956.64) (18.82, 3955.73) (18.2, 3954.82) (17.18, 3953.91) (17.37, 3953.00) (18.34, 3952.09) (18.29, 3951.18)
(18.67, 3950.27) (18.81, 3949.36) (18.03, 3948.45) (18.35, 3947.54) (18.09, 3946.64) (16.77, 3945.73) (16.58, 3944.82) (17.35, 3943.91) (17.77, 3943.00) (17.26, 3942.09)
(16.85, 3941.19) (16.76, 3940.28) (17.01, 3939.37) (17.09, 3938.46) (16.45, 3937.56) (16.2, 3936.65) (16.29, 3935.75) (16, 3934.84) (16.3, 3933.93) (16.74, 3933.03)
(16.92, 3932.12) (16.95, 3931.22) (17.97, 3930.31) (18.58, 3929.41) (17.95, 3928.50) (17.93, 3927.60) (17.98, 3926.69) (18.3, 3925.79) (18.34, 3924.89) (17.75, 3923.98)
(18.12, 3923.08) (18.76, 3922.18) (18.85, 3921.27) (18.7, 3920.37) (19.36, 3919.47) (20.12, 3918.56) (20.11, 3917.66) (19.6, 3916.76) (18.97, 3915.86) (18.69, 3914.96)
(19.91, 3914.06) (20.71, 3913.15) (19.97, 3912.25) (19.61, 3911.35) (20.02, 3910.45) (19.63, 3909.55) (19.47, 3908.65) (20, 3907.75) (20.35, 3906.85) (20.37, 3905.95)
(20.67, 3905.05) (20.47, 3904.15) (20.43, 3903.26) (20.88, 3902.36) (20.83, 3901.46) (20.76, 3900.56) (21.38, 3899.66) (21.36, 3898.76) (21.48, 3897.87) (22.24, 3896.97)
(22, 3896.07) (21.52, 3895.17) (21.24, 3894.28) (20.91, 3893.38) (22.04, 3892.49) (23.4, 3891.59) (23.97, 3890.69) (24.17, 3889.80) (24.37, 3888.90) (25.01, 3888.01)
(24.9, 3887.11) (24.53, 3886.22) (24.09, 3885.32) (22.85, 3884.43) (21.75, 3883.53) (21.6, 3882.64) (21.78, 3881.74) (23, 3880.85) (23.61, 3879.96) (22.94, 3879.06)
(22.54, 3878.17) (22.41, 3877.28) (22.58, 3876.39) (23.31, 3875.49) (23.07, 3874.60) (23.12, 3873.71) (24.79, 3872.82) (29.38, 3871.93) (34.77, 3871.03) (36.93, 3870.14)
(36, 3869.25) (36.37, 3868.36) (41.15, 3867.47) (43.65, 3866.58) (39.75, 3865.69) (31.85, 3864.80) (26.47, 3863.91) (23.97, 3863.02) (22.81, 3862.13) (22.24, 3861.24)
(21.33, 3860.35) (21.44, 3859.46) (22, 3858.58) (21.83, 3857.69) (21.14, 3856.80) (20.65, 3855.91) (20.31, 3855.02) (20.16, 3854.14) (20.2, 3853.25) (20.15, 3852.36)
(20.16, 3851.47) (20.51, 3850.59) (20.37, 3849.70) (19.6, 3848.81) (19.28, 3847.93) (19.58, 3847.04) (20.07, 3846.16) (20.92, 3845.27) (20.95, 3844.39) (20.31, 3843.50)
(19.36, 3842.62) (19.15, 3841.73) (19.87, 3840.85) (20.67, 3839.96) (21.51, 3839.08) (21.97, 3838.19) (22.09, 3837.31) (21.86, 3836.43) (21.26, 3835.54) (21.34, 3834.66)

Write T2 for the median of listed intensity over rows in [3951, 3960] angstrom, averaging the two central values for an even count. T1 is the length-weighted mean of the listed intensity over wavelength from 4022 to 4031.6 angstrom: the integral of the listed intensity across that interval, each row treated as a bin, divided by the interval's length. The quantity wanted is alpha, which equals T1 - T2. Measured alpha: -0.2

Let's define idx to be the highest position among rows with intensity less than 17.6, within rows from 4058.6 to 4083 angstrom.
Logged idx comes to 4082.51 angstrom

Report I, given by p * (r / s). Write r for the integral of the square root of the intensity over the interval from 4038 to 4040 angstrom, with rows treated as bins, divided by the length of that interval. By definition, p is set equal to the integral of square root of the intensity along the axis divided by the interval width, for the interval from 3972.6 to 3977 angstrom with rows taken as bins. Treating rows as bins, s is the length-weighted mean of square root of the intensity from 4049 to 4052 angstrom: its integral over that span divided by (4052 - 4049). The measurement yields 4.3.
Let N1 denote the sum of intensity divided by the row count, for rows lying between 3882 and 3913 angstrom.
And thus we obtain 21.7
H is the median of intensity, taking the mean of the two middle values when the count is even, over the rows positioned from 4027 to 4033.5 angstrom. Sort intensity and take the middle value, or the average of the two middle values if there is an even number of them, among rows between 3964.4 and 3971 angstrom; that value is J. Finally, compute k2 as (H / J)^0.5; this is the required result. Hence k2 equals 0.84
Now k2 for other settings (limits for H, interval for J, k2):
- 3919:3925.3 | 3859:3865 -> 0.91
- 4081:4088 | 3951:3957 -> 0.98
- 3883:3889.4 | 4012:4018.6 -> 1.19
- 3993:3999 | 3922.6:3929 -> 1.00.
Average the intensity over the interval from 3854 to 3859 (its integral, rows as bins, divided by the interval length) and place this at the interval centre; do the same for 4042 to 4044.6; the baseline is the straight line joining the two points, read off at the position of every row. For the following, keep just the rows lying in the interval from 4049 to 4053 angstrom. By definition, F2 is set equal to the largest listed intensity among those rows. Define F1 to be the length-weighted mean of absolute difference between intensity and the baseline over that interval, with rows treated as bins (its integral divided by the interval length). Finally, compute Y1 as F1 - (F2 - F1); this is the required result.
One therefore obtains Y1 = -17.0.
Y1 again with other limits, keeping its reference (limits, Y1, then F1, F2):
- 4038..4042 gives -16.0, 0.57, 17.11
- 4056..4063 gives -16.8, 0.47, 17.75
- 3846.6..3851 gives -17.8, 1.35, 20.51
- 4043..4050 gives -16.6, 0.54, 17.65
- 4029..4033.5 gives -17.2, 0.30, 17.77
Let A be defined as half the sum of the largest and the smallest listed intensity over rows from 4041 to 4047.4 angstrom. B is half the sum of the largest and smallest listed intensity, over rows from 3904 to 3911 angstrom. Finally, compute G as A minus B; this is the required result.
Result -3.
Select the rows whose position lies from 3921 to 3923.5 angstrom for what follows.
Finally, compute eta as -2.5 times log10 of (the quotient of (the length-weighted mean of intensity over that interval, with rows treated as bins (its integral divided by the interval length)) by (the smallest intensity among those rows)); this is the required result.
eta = -0.02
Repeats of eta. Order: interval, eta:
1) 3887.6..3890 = -0.02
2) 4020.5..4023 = 0.00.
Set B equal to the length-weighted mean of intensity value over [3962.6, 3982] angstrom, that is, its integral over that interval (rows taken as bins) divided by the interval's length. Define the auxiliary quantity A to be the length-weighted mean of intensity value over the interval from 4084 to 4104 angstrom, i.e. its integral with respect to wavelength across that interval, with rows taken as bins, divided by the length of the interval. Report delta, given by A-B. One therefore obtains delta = -2.4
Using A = 18.6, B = 21.0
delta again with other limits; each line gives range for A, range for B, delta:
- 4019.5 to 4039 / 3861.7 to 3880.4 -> -11.7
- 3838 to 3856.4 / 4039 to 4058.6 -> 3.4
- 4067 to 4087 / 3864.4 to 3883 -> -11.6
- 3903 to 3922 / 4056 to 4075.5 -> 2.5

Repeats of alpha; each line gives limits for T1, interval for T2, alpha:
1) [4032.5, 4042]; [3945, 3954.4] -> -1.3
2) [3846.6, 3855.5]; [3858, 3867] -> -3.4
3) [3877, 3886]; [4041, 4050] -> 6.0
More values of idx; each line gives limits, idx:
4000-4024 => 4020.01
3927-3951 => 3945.73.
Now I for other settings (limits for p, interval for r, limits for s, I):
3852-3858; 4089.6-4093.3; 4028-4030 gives 4.5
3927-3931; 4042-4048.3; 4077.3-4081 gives 4.2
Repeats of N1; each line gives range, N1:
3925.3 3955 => 17.4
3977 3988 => 18.8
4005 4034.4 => 17.5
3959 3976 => 21.2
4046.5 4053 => 17.0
